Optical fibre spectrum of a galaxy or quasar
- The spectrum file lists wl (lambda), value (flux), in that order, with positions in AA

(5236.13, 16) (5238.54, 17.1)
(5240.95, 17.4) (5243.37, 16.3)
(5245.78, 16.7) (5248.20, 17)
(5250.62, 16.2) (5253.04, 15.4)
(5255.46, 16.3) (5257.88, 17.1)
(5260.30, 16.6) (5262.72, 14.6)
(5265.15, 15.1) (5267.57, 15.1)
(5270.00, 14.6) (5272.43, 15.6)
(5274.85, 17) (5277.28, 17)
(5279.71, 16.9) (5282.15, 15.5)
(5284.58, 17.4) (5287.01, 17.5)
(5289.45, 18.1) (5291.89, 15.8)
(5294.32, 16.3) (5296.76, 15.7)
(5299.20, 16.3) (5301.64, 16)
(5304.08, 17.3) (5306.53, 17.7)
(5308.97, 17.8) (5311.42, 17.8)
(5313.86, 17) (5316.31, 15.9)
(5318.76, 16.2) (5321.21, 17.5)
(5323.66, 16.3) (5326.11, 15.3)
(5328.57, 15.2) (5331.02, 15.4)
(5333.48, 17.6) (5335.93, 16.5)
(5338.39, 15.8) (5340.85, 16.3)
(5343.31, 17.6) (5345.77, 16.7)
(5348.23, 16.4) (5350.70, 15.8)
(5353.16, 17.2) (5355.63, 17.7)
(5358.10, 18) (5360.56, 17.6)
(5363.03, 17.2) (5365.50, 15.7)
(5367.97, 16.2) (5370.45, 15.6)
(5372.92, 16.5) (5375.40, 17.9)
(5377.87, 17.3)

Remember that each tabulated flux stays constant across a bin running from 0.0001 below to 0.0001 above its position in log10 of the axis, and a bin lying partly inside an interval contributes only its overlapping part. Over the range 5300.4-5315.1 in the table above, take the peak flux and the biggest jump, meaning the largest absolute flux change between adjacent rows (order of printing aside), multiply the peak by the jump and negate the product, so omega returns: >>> -23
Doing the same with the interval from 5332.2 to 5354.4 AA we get -25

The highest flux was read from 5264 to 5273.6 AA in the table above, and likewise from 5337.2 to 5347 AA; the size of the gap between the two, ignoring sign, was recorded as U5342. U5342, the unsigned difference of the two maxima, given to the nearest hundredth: 2.00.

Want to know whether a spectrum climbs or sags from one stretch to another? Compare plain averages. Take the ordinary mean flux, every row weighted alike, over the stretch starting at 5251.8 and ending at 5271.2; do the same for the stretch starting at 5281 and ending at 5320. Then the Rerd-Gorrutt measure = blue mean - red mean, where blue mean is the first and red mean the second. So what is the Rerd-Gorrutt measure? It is -1.2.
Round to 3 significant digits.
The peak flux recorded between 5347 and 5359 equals 18.0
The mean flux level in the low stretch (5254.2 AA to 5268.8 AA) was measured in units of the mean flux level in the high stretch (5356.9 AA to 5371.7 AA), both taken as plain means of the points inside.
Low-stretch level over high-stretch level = 0.945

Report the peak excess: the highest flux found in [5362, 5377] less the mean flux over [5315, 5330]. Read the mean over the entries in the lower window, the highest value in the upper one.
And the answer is 1.8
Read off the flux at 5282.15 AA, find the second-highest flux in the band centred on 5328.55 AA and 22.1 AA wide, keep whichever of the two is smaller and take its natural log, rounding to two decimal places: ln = 2.74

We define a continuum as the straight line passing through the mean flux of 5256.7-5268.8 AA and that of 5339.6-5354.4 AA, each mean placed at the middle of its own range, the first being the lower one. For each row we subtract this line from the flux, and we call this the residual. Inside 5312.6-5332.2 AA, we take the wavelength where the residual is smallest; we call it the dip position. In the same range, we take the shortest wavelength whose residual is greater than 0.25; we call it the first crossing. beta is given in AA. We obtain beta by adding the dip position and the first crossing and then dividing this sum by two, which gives 5321.2 AA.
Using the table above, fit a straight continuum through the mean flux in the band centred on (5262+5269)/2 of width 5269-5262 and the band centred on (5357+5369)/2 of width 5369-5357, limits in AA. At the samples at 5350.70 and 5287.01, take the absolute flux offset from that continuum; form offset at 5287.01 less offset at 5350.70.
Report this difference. 1.2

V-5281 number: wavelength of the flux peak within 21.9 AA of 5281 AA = 5289.45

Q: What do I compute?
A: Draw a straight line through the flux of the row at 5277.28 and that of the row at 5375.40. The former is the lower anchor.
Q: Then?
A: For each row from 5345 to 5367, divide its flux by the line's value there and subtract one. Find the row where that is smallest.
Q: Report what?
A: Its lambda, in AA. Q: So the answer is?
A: 5365.50 AA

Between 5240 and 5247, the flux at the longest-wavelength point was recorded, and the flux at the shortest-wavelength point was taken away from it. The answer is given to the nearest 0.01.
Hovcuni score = -0.70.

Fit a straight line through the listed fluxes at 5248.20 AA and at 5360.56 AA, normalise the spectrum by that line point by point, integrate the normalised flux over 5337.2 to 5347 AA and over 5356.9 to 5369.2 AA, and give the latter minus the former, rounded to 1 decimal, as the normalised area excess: 2.5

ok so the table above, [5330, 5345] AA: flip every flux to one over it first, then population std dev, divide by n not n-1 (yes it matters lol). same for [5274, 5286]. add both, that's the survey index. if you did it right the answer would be 0.0055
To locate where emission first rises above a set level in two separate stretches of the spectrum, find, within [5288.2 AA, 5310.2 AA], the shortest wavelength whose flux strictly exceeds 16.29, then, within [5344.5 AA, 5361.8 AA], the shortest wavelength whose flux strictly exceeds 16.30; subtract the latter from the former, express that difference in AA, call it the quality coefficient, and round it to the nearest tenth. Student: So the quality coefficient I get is -56.3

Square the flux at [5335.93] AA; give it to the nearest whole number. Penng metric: 272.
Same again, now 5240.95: 303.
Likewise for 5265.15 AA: 228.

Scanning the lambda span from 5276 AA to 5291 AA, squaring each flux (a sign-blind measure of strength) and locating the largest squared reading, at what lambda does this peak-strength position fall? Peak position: 5289.45 AA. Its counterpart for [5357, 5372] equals 5358.10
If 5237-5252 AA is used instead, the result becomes 5240.95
